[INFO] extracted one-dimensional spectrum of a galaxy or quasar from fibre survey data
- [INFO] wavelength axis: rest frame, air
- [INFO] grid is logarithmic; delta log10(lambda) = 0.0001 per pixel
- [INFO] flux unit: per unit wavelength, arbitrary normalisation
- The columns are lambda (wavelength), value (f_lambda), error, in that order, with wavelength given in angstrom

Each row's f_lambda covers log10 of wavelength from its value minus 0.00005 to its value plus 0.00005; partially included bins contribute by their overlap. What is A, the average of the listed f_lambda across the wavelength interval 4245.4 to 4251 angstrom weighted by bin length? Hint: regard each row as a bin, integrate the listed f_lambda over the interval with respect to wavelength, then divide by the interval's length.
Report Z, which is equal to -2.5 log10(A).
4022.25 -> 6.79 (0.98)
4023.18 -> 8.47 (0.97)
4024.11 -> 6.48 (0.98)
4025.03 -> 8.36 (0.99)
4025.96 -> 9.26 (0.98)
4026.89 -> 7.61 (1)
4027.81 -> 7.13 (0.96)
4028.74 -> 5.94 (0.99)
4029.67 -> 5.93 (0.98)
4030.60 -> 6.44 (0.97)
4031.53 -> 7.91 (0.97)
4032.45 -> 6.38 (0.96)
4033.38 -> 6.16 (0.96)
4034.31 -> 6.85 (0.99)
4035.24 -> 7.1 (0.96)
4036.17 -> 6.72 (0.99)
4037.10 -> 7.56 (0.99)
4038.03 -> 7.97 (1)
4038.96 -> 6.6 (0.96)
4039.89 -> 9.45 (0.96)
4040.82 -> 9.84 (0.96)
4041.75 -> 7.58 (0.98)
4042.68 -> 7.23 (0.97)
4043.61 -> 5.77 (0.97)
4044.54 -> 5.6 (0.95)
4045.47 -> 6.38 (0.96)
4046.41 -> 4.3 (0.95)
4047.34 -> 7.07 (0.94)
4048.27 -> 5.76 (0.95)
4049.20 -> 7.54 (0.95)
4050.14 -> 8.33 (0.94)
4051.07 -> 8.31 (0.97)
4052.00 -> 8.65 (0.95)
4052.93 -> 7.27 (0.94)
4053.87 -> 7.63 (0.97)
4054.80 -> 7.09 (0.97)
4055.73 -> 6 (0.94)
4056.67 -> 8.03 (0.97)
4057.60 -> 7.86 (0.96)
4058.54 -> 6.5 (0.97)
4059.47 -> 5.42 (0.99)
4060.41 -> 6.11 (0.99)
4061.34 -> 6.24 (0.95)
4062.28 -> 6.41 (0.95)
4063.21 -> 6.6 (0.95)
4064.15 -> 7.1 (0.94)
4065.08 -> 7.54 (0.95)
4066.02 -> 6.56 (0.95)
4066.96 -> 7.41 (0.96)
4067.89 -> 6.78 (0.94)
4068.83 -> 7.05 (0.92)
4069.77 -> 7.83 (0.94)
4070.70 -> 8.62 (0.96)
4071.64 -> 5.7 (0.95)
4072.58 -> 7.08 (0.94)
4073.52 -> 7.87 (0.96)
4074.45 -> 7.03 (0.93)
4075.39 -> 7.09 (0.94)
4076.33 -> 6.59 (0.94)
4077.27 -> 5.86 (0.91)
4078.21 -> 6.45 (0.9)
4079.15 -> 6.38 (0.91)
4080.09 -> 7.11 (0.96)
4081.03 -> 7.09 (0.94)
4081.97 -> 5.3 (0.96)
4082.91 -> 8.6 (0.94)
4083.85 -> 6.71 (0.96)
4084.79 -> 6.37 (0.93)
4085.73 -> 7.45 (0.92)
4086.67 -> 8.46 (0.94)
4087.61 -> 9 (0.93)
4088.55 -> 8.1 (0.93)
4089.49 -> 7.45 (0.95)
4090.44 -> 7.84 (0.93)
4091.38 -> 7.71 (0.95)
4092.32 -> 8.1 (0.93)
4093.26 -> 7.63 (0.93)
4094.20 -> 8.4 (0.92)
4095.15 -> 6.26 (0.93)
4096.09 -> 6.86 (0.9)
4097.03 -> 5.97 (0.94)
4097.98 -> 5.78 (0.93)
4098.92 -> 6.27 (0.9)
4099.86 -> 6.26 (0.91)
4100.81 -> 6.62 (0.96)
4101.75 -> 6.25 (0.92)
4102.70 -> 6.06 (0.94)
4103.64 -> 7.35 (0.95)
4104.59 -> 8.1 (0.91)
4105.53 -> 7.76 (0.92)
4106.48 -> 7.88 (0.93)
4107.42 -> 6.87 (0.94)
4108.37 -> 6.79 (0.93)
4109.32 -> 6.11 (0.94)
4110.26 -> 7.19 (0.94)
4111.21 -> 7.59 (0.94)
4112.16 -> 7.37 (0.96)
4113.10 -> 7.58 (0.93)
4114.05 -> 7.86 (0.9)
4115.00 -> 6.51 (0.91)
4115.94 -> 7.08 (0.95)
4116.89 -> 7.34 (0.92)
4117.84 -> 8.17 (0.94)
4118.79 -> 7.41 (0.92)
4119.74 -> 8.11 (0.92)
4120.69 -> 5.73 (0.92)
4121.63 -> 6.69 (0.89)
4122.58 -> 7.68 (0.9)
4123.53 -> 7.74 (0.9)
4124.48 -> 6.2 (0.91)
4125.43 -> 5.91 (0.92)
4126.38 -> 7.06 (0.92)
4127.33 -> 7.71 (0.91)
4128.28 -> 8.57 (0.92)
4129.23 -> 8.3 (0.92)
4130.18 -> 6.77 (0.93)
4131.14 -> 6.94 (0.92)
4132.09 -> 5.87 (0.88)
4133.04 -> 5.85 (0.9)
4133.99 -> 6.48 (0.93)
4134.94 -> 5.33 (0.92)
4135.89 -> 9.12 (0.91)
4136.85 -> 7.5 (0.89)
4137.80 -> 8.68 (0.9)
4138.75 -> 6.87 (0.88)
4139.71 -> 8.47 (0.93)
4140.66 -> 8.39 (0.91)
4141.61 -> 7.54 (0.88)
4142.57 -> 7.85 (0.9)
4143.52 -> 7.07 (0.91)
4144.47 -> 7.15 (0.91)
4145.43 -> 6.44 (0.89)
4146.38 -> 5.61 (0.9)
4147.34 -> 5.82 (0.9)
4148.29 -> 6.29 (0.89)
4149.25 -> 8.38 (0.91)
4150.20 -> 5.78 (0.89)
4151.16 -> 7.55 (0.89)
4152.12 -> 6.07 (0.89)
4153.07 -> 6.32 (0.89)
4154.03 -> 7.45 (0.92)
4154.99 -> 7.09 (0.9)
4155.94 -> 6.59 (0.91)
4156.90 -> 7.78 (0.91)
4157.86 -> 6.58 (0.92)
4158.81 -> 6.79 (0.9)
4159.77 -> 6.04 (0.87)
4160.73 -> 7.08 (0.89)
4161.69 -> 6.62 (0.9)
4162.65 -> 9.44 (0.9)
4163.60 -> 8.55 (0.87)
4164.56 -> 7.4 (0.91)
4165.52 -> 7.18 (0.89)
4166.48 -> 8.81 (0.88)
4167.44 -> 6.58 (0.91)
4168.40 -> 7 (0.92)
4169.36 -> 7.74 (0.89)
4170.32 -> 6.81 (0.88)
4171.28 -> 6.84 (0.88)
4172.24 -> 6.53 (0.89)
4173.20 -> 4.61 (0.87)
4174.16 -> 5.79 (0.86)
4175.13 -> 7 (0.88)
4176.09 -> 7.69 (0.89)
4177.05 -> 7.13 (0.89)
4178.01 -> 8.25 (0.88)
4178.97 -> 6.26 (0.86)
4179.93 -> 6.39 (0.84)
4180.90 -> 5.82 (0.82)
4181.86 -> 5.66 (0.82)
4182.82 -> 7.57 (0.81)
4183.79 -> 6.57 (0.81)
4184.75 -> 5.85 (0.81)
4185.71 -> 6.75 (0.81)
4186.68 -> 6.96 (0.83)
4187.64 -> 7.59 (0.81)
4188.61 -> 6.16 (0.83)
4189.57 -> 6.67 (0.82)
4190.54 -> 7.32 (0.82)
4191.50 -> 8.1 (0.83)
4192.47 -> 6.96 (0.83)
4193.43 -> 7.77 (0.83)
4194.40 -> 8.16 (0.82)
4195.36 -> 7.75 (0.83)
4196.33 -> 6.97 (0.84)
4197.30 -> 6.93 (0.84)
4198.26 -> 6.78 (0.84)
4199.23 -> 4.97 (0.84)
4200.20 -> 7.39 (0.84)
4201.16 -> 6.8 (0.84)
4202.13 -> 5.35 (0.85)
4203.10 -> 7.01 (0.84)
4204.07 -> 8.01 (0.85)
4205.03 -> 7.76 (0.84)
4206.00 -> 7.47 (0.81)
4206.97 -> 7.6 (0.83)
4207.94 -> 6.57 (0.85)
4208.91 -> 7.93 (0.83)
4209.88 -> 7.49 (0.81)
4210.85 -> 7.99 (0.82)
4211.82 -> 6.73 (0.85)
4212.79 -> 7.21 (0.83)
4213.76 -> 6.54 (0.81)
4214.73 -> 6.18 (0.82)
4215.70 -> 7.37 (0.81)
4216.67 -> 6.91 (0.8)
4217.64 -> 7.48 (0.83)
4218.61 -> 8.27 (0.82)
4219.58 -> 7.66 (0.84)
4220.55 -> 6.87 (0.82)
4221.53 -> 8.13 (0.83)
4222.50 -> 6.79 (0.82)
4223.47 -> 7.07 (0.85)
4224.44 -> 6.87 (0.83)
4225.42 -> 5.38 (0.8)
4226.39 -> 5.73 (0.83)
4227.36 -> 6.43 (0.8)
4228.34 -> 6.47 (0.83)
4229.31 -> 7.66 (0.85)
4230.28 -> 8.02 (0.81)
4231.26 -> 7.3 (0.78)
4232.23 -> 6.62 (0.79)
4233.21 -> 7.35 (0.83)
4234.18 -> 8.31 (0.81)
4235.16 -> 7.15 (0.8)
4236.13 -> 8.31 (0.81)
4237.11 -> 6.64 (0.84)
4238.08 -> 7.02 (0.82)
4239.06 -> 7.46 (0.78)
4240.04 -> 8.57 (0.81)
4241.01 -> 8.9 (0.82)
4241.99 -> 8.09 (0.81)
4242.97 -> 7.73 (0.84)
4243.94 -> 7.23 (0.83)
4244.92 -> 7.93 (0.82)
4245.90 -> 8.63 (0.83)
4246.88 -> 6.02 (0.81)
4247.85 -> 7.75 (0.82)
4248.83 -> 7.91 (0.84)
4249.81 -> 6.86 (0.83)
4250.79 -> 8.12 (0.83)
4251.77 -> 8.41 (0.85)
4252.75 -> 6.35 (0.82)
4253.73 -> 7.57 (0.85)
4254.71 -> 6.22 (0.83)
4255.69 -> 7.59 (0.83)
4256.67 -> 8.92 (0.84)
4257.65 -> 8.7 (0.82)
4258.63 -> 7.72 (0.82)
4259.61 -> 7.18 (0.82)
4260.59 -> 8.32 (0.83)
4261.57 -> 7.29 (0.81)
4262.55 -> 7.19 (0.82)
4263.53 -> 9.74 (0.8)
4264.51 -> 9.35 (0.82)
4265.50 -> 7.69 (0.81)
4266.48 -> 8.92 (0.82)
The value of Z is -2.19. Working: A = 7.52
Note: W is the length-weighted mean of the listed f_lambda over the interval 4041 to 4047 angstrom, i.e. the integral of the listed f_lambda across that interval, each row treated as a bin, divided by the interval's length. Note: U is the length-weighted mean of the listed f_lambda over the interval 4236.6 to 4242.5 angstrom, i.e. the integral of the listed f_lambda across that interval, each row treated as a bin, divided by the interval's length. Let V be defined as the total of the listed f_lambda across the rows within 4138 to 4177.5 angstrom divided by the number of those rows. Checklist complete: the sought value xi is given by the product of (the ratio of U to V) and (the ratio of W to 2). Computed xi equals 3.5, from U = 7.8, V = 7.04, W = 6.3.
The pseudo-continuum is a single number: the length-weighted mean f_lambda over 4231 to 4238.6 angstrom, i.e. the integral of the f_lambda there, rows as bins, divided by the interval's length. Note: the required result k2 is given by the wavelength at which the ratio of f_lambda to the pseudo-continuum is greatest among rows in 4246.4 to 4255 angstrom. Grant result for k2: 4251.77 angstrom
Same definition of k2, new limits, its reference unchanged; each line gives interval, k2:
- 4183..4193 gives 4191.50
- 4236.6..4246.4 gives 4241.01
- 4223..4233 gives 4230.28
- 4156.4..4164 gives 4162.65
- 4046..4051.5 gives 4050.14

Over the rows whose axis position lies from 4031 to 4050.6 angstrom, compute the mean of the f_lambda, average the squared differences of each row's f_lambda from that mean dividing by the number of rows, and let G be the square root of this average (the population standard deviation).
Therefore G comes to 1.25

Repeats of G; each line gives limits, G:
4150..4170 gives 0.91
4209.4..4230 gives 0.73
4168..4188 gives 0.83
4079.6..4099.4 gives 0.99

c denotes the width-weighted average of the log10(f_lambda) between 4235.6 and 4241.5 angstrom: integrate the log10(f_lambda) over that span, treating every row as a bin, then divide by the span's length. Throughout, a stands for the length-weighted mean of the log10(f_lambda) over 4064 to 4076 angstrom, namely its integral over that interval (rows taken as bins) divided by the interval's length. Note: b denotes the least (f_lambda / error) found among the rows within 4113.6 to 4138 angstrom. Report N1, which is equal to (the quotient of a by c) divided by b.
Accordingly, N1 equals 0.166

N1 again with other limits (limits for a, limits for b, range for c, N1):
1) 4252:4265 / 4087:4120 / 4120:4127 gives 0.173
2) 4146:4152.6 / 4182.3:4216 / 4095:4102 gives 0.171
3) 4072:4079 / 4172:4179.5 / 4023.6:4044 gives 0.183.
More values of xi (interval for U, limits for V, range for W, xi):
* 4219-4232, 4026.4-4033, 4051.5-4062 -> 3.6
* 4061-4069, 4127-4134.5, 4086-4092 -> 3.9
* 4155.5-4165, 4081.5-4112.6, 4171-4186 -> 3.3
